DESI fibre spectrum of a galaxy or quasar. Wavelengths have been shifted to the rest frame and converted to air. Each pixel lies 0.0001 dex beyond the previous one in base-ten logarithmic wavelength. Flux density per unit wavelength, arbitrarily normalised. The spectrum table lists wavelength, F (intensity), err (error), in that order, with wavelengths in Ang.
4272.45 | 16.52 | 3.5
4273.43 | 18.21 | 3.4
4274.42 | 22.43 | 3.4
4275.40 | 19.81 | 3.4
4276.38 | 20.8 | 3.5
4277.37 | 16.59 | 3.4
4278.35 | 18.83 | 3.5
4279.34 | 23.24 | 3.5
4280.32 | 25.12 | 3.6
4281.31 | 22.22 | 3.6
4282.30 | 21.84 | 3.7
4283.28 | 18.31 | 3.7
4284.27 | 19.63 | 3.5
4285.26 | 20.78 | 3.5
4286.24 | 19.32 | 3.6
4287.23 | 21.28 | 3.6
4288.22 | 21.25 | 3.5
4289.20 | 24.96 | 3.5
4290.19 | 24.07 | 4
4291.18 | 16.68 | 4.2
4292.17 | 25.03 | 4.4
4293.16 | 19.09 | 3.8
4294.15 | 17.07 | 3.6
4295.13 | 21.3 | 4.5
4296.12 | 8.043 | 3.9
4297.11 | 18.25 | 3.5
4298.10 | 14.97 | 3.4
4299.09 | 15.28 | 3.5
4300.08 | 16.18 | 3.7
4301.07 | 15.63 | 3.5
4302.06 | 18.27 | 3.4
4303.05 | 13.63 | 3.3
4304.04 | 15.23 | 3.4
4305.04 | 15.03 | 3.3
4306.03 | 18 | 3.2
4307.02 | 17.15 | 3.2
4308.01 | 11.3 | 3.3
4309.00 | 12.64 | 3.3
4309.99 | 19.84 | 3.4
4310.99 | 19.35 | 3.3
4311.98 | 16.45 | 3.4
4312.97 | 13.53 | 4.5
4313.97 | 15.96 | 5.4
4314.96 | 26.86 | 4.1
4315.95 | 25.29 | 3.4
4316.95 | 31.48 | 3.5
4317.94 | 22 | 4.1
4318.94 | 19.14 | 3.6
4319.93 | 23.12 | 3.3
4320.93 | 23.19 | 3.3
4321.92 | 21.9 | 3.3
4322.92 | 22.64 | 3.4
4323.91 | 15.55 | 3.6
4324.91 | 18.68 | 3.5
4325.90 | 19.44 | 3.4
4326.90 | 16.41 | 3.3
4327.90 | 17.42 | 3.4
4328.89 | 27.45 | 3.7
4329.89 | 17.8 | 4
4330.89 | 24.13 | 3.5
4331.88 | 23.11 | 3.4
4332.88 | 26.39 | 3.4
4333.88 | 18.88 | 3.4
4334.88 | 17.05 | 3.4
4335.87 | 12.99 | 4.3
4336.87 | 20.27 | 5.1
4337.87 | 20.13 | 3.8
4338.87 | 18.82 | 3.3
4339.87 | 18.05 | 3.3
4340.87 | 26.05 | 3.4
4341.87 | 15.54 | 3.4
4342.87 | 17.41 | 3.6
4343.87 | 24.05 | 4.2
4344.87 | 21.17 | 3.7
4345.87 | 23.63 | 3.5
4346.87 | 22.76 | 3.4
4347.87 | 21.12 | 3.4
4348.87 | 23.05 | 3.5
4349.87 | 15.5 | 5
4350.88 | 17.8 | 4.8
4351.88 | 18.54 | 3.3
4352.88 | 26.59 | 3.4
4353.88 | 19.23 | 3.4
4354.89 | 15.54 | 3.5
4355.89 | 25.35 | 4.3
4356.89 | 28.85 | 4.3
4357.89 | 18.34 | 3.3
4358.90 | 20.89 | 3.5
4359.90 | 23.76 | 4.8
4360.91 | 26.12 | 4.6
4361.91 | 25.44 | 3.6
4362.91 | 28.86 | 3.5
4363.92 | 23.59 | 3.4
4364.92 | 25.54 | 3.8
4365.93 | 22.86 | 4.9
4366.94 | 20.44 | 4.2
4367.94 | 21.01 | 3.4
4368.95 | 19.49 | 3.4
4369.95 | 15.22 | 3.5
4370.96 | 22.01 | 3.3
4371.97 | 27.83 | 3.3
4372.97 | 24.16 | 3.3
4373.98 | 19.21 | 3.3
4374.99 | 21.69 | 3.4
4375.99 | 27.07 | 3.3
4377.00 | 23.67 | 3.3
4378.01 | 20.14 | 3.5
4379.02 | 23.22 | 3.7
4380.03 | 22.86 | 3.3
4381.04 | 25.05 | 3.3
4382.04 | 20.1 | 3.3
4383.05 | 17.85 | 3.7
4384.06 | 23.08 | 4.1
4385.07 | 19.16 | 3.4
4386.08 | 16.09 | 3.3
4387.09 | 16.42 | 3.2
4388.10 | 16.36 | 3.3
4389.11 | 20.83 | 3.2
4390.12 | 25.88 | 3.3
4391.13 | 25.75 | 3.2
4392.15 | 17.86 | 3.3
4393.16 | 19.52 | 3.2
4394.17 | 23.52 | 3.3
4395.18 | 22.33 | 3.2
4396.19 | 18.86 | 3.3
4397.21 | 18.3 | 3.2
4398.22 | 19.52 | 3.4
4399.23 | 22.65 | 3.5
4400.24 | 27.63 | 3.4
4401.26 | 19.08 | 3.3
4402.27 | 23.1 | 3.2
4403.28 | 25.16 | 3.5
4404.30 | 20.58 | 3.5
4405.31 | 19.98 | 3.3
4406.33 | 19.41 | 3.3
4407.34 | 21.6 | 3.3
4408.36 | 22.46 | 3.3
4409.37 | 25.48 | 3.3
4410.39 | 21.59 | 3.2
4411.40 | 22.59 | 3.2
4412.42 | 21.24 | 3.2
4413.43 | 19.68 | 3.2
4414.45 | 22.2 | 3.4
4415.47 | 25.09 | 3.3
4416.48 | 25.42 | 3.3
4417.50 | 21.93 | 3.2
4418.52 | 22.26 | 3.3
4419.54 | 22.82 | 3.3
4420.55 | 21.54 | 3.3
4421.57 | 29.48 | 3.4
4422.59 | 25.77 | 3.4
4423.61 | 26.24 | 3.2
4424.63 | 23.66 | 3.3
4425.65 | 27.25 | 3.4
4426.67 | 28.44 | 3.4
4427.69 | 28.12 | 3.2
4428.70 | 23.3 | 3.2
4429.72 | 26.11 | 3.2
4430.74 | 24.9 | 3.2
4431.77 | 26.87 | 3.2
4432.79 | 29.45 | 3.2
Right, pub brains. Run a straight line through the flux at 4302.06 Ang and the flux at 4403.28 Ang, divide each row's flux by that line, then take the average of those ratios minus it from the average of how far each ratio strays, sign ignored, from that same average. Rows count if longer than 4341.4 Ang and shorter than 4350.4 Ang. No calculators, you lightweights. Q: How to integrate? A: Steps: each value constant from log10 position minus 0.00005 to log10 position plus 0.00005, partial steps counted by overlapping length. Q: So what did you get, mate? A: -0.83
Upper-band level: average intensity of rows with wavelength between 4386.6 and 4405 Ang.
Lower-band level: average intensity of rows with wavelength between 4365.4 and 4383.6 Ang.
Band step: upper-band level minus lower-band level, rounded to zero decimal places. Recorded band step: -1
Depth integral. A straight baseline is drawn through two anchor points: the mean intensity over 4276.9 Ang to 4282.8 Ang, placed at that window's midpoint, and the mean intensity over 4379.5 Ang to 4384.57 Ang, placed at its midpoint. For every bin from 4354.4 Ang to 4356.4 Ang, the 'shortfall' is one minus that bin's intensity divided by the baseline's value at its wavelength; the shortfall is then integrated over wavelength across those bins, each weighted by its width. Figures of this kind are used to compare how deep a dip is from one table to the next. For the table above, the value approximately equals 0.11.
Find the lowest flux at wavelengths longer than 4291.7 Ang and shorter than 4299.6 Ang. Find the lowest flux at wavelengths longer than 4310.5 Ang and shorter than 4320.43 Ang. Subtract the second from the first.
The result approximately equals -5.5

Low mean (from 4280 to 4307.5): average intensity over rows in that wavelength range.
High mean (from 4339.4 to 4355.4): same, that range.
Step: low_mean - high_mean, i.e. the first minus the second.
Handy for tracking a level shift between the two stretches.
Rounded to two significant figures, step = -1.7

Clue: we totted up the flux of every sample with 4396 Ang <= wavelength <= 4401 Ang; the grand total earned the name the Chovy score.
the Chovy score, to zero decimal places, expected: 107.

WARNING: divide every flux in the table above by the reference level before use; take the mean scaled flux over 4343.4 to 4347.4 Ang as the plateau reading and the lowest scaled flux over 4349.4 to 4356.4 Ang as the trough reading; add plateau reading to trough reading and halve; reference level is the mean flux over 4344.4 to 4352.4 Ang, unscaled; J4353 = 0.94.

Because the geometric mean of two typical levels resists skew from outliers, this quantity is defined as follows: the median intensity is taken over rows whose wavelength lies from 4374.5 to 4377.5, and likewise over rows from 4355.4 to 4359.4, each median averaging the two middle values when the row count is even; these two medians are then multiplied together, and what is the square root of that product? 23.4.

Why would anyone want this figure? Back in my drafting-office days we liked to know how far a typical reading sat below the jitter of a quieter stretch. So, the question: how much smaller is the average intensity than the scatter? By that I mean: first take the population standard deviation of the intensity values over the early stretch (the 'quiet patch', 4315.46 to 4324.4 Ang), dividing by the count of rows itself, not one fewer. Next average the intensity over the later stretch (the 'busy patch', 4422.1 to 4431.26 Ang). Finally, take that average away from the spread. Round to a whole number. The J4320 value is -22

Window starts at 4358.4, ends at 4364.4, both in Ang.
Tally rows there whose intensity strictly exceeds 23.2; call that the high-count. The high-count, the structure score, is 5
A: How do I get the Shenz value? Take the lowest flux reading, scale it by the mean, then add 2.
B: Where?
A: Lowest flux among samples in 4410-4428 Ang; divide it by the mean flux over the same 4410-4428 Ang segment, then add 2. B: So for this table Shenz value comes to 2.81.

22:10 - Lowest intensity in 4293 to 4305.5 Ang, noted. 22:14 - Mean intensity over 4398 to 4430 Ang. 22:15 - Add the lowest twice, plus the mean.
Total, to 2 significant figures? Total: 40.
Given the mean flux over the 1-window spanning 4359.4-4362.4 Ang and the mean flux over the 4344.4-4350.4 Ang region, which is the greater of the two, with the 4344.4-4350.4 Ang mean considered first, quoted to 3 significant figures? 25.1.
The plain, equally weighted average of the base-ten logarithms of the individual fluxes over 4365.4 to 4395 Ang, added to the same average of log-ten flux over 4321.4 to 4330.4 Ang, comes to 2.612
